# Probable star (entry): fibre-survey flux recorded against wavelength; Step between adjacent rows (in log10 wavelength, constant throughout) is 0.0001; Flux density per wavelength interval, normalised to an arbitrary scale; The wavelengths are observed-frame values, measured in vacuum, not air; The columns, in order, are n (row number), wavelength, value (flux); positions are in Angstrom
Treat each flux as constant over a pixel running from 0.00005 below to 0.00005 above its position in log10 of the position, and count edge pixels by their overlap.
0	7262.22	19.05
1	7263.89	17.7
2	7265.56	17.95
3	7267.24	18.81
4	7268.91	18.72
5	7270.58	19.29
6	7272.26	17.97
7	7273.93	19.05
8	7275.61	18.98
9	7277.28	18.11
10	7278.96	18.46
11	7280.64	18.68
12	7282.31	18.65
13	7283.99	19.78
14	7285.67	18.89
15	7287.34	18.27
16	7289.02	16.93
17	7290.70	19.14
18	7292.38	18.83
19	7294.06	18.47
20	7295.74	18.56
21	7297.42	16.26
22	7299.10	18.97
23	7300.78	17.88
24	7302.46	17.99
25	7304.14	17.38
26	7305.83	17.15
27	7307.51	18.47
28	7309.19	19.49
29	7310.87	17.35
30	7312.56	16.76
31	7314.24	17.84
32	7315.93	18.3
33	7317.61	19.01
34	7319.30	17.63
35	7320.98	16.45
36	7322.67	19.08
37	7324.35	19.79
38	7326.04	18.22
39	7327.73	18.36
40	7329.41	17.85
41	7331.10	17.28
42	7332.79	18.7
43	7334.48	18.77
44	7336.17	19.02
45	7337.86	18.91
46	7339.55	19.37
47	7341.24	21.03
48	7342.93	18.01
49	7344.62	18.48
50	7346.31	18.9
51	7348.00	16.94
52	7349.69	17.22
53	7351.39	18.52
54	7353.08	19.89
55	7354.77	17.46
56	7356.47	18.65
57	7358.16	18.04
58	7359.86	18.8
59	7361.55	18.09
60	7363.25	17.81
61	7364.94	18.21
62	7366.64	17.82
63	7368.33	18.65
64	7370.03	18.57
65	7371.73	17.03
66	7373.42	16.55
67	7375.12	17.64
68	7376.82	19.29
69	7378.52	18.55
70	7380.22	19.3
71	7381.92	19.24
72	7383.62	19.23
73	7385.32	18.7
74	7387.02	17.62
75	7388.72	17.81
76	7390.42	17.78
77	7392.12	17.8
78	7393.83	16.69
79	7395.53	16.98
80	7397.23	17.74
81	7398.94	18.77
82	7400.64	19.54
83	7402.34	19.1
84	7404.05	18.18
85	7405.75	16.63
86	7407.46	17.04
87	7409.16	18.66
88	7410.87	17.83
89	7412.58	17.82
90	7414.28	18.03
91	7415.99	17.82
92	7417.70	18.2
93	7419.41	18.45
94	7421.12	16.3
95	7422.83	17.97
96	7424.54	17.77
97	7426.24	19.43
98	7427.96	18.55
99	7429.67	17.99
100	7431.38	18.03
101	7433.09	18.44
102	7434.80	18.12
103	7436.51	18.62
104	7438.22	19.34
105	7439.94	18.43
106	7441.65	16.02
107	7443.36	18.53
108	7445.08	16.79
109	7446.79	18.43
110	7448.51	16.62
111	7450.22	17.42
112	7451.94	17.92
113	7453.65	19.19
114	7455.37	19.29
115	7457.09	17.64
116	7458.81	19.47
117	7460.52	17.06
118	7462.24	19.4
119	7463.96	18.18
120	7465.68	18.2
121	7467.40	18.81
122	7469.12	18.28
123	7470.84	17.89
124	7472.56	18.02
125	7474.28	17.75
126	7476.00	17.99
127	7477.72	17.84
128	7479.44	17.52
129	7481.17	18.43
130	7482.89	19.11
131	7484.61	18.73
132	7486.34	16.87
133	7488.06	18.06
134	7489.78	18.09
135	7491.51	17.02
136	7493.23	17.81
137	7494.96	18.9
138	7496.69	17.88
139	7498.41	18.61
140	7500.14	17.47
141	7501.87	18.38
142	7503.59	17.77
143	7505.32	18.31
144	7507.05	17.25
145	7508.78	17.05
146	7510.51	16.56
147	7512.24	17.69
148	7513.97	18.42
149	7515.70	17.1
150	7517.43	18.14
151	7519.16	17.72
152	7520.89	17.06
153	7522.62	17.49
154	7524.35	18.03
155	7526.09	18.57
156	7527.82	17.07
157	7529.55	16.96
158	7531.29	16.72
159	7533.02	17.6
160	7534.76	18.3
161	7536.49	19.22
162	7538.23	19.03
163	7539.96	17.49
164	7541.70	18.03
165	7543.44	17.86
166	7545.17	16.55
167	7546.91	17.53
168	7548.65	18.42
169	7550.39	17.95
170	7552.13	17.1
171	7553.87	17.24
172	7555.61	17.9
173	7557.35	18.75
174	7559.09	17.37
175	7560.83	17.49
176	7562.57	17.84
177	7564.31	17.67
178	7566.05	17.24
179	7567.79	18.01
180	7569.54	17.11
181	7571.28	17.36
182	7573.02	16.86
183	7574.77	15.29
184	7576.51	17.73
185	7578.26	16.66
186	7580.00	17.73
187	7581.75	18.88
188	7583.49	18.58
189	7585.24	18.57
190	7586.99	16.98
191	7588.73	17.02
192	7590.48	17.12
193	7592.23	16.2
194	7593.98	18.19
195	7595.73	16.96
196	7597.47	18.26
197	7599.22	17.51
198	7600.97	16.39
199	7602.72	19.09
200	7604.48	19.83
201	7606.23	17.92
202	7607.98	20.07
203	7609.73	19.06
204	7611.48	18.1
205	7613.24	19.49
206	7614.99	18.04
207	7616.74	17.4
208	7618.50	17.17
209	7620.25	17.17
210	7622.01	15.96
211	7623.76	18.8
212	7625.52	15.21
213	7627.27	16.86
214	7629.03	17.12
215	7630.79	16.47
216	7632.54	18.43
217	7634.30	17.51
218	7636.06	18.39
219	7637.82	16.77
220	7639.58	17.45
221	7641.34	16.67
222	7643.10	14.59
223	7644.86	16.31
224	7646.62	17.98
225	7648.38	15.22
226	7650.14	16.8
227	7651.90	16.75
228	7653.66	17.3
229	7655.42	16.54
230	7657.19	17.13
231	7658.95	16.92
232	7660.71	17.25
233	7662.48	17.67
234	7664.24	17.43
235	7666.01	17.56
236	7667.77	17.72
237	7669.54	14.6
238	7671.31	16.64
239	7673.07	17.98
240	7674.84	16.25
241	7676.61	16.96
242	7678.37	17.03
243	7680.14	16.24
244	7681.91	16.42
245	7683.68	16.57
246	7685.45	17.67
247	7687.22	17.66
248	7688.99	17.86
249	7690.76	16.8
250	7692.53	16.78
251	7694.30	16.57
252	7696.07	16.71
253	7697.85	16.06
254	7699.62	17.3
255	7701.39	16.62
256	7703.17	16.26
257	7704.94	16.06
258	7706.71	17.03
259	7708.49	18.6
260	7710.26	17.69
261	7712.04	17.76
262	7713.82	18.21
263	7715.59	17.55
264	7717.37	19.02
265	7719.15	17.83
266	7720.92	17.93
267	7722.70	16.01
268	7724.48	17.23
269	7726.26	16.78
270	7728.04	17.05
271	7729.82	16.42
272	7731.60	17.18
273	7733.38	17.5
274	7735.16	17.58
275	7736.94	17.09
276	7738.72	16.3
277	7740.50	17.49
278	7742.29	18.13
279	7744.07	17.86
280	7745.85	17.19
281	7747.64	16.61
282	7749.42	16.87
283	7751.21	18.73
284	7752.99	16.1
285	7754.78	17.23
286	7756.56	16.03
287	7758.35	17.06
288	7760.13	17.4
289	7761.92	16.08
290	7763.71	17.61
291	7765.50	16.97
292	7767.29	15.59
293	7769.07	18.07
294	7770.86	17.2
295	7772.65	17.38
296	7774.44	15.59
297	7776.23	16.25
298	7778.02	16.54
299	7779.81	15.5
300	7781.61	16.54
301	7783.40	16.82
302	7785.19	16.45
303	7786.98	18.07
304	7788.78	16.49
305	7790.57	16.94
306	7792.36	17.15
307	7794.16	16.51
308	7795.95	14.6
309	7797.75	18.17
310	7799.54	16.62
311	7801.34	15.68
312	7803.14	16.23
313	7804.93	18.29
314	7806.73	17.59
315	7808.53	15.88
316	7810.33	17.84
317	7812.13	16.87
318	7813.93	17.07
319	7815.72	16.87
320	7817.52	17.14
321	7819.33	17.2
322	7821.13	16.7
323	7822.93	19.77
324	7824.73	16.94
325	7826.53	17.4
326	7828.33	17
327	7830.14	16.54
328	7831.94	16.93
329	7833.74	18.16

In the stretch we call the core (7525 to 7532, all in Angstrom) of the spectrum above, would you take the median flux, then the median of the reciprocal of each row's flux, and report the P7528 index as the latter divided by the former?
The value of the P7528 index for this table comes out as 0.0035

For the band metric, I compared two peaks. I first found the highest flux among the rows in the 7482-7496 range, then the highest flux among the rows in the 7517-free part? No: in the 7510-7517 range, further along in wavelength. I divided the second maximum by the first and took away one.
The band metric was -0.036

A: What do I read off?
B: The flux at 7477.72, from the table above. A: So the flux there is 17.84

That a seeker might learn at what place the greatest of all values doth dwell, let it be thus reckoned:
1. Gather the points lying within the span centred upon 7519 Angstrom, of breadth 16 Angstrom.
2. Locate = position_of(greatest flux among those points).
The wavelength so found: 7526.09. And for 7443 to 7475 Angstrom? 7458.81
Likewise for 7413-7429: 7426.24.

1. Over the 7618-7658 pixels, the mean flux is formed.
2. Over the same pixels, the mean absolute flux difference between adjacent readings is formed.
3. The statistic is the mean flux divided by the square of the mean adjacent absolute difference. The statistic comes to 10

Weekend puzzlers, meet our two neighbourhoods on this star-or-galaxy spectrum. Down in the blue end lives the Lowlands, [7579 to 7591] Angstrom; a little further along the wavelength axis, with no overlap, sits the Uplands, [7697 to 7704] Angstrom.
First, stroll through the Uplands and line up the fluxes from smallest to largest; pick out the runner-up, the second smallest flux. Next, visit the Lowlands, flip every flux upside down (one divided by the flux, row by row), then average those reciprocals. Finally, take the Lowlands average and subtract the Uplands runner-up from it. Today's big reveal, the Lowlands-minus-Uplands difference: -16.2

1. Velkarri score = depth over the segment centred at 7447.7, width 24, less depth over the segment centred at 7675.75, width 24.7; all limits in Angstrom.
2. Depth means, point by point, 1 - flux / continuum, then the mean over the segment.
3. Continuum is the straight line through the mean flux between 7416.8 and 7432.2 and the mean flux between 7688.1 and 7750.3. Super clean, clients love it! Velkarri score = -0.031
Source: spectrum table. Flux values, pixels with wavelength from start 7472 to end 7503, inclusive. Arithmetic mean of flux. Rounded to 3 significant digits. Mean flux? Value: 18.0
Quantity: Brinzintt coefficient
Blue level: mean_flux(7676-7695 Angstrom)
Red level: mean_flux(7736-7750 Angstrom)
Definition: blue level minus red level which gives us -0.23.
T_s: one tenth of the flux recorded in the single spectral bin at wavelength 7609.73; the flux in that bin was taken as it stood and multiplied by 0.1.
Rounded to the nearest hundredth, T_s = 1.91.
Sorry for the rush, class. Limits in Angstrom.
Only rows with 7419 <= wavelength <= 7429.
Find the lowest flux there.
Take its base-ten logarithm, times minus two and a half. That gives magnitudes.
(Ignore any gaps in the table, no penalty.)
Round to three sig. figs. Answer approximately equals -3.03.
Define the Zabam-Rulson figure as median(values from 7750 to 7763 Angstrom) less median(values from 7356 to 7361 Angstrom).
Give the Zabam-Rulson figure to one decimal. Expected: -1.6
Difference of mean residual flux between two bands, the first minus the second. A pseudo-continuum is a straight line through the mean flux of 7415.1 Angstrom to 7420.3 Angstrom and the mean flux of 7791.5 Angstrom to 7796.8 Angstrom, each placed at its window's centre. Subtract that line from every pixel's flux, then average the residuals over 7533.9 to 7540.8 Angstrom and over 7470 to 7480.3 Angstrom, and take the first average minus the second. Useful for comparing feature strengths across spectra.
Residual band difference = 1.02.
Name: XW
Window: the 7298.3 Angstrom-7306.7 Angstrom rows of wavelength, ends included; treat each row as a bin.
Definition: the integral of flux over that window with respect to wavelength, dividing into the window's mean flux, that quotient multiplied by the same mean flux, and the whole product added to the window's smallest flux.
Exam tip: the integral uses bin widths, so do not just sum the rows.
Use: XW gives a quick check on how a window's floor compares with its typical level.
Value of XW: 19.3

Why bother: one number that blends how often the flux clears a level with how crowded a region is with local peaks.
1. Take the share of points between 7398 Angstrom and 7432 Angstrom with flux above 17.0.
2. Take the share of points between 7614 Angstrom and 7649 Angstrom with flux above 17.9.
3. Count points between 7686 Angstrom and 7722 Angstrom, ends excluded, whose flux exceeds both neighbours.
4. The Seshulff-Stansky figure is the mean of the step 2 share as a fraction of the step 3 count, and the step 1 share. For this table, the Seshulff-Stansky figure 0.471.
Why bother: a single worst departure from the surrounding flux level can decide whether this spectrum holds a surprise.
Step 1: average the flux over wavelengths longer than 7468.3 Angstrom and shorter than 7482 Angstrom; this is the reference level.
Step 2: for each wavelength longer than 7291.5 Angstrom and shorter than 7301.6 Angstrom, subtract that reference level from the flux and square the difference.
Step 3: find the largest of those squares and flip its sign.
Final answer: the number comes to -2.9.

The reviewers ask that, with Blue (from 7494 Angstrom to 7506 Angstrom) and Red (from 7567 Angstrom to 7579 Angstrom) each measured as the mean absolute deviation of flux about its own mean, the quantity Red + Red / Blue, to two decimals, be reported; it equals 2.15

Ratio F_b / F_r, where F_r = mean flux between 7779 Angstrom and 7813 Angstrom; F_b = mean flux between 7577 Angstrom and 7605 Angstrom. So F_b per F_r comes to 1.06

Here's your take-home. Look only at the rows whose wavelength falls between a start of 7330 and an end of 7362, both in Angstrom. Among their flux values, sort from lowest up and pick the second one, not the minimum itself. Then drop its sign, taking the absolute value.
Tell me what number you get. 17.2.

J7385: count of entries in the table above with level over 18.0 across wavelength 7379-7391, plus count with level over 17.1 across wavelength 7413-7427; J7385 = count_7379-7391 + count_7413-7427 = 11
